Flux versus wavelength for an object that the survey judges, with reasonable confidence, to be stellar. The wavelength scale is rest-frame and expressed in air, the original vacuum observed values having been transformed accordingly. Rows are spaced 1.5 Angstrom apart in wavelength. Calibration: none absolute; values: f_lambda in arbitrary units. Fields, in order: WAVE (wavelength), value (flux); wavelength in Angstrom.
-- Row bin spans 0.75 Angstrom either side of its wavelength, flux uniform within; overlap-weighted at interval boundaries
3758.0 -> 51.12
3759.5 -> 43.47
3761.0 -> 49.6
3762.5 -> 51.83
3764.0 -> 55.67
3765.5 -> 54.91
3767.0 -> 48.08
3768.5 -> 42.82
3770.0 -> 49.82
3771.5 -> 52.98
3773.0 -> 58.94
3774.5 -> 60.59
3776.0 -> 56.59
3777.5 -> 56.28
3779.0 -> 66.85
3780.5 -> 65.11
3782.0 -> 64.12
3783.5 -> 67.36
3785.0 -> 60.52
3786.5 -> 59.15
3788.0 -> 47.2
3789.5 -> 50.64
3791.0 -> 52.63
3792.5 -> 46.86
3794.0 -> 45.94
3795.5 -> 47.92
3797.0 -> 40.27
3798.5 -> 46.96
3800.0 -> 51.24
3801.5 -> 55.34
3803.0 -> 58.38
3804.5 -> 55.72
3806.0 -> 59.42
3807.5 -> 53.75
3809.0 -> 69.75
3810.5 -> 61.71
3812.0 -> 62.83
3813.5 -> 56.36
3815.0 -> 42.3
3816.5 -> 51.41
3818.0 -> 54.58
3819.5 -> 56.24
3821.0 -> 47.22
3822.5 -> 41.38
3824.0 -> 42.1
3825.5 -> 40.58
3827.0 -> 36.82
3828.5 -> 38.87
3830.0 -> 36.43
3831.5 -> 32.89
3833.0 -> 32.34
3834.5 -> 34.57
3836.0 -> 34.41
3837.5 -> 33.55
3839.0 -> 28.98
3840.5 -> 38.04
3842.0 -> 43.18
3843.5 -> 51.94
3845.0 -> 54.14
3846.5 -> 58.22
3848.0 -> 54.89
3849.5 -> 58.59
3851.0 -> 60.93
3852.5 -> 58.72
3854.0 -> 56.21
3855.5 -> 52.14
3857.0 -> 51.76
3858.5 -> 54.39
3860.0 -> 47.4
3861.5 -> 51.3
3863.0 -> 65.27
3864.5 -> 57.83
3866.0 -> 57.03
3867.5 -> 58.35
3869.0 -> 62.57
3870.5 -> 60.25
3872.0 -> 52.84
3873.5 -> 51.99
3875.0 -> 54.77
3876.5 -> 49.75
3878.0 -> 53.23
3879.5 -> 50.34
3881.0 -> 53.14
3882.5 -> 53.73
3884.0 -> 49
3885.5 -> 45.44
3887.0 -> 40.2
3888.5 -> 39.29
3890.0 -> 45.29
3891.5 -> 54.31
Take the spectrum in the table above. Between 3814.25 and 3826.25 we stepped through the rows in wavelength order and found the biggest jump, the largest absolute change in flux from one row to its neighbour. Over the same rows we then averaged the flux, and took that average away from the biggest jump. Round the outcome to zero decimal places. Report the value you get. -38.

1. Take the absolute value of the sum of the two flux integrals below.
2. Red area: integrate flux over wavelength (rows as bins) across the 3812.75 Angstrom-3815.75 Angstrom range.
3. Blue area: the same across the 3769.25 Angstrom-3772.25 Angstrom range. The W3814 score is 302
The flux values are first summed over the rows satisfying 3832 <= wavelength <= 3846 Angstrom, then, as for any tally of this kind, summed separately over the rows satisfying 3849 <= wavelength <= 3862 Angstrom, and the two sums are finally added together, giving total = 843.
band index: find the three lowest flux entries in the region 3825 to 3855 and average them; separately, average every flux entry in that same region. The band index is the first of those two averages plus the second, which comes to 76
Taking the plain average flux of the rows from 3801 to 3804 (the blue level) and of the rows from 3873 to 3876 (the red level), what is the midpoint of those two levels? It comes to 55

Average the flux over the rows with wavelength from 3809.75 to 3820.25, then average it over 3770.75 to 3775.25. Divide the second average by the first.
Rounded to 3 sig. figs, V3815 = 1.04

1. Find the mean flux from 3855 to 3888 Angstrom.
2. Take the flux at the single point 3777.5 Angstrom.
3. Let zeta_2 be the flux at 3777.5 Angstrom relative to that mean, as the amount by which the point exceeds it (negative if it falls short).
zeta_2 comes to 3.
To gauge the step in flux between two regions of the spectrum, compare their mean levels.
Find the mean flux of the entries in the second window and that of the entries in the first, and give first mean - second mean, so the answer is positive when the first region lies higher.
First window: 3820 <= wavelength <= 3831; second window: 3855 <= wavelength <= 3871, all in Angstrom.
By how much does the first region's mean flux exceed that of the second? -16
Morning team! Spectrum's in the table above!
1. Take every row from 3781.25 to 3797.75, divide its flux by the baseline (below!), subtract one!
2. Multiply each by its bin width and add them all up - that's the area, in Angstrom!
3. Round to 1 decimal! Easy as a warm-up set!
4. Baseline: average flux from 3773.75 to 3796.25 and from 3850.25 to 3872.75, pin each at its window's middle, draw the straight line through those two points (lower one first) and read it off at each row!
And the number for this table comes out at -1.0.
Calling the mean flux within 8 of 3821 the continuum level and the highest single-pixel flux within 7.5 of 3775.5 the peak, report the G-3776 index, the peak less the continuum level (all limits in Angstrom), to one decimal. 20.7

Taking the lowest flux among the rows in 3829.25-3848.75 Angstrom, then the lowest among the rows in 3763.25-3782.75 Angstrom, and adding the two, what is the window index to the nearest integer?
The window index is 72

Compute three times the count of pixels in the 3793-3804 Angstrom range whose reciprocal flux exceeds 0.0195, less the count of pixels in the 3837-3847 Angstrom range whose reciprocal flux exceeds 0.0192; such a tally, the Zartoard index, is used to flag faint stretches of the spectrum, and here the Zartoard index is 10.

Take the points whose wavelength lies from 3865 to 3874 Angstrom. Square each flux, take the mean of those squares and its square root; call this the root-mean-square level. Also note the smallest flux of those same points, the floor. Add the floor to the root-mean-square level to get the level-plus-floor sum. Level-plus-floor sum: 109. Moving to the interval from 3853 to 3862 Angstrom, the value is 100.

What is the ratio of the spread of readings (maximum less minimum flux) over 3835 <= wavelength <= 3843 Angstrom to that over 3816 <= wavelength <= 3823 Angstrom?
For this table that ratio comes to 0.96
